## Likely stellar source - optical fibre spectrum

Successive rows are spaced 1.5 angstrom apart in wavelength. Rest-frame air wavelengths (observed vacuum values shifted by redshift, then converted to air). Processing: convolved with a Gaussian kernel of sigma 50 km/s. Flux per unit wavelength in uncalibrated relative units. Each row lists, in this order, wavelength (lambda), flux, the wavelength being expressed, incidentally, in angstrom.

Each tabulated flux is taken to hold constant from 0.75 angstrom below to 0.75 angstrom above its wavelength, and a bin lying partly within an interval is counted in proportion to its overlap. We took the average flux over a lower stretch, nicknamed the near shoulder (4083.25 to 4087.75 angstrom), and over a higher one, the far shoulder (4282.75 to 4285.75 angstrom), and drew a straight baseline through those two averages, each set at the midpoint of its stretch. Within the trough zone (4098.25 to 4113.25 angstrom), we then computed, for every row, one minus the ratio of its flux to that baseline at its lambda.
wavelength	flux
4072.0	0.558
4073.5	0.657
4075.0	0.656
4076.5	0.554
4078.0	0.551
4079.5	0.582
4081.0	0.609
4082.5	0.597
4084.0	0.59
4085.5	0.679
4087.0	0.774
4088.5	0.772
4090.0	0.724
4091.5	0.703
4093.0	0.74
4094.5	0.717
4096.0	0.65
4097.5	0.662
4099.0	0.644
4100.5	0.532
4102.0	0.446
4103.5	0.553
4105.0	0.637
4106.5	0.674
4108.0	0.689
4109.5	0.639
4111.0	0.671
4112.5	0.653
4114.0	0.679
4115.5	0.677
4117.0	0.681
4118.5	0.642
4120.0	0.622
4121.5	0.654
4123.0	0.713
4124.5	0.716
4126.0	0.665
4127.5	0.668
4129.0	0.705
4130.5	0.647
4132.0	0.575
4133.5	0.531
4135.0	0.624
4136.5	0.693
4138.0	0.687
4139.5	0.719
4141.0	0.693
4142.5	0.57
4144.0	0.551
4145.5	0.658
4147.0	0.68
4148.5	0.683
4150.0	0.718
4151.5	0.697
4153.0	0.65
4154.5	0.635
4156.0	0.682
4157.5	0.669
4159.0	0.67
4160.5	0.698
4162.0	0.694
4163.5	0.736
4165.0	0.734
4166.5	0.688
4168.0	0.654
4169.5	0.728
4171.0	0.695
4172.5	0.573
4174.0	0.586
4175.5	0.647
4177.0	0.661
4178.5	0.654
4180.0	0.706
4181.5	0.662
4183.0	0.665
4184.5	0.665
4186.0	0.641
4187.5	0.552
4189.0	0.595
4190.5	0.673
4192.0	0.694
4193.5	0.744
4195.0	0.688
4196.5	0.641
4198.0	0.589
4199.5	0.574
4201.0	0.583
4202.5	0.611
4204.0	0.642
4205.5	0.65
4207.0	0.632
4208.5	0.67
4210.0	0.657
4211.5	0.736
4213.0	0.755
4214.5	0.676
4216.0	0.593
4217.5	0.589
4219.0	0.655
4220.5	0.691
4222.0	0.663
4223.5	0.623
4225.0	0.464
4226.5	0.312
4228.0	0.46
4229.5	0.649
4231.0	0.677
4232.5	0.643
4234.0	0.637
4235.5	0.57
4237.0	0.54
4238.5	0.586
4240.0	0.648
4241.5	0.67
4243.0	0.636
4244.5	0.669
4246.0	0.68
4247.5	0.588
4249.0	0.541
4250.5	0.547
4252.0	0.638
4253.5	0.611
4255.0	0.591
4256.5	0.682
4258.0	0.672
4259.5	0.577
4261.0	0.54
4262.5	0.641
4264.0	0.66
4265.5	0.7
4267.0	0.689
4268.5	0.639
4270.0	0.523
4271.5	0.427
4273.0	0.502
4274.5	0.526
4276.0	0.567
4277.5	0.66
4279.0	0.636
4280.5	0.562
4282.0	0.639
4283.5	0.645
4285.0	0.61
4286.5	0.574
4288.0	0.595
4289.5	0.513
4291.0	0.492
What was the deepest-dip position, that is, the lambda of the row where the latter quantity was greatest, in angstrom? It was 4102.0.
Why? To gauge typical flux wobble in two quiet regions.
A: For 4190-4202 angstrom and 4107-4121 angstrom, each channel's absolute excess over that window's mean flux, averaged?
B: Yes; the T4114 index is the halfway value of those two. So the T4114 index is 0.0357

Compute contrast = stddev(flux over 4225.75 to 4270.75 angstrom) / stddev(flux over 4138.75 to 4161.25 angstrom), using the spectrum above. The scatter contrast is 1.7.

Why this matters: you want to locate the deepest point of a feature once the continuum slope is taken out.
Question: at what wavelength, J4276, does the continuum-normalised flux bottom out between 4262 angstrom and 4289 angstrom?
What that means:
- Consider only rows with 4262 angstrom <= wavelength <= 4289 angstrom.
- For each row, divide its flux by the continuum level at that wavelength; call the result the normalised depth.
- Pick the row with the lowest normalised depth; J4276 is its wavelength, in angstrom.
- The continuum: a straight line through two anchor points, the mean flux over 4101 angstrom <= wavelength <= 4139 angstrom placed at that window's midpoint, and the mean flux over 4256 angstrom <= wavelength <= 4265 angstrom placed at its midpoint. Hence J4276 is 4271.5 angstrom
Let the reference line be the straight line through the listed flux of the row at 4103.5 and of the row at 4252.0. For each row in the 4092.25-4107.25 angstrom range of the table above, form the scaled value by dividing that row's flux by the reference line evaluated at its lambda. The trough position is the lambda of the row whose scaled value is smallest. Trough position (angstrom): 4102.0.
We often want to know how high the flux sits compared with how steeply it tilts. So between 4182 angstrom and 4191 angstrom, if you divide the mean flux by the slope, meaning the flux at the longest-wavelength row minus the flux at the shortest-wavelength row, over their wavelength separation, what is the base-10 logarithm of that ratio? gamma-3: 2.8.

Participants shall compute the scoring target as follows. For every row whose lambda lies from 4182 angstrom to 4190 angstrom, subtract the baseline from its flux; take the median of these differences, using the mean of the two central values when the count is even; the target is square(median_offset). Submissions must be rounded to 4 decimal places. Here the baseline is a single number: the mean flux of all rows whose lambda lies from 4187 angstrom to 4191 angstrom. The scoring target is 0.0012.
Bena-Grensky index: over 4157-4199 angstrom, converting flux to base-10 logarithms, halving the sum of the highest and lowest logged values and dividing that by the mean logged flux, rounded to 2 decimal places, 1.08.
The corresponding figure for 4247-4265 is 1.00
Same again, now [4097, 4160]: 1.30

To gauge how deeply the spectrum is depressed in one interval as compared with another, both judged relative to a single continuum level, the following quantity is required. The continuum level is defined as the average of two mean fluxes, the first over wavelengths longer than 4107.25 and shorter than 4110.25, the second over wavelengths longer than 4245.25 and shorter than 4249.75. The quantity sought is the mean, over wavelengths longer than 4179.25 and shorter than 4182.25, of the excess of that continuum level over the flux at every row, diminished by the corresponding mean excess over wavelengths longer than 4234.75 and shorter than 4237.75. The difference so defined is -0.13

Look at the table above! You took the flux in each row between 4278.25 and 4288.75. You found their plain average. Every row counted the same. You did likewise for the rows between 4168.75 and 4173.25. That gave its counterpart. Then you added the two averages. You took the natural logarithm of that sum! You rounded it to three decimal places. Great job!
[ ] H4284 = 0.242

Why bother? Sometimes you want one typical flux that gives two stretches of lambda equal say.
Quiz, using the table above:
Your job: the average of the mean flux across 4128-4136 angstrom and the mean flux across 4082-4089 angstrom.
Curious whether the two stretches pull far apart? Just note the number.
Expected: 0.65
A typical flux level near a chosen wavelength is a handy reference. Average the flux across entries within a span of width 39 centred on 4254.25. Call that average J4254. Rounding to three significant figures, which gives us 0.606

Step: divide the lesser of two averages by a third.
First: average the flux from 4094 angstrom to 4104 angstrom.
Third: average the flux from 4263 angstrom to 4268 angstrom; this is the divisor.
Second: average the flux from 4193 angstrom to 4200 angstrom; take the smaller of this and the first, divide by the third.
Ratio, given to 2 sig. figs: 0.88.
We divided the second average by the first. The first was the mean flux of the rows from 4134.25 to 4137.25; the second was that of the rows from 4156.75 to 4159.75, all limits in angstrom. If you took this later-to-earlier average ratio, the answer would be 1.02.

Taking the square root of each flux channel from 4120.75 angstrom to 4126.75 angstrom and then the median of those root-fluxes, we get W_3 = 0.83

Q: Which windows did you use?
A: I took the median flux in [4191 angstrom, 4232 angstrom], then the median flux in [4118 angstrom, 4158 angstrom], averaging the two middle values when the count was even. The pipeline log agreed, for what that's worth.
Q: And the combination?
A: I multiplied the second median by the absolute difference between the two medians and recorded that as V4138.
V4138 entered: 0.013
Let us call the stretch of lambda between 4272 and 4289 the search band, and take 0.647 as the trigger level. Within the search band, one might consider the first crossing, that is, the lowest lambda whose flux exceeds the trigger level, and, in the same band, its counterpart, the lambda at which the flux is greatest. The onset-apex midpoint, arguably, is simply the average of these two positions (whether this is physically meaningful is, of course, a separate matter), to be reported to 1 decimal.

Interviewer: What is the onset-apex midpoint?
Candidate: 4277.5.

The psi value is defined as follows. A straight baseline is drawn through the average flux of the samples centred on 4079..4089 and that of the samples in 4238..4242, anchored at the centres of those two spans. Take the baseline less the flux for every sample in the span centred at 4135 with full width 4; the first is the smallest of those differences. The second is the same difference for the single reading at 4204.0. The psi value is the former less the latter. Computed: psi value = -0.04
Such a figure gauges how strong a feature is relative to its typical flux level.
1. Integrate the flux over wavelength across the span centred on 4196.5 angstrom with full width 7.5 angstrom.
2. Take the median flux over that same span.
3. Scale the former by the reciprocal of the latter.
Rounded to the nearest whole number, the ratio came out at 8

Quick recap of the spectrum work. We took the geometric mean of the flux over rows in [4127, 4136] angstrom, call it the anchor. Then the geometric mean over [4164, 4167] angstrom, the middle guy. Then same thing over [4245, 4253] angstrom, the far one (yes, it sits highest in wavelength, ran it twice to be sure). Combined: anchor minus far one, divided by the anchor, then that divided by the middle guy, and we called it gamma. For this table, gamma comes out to 0.058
